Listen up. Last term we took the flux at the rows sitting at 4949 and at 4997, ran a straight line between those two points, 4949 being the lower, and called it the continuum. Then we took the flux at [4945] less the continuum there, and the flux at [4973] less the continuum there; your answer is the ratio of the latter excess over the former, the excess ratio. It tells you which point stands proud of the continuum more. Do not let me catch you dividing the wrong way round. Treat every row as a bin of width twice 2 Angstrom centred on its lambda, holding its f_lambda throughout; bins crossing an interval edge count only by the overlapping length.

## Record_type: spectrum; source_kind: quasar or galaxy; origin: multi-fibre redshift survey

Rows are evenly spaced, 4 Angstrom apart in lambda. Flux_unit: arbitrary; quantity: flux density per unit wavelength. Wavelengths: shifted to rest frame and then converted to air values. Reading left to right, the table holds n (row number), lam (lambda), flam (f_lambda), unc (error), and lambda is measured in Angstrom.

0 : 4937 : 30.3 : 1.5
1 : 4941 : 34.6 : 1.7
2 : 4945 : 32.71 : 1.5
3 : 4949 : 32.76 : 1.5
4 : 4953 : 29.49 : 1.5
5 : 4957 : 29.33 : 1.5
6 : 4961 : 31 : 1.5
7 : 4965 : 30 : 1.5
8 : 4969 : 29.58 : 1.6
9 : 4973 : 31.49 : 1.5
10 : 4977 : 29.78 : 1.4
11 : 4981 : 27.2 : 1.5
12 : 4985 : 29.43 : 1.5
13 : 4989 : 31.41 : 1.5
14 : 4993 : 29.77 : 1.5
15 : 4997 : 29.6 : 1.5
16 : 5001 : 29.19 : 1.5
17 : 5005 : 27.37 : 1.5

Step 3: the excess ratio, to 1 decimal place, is -1.0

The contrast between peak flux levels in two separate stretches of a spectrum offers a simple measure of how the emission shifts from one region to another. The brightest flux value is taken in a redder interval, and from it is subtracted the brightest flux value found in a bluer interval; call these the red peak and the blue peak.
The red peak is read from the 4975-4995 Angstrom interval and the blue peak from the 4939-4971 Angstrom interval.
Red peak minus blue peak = -3.2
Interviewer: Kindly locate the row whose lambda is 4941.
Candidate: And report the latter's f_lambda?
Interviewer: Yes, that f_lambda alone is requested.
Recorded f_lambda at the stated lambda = 34.6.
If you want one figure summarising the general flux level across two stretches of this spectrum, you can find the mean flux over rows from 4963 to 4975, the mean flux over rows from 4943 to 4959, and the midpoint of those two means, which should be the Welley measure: 30.7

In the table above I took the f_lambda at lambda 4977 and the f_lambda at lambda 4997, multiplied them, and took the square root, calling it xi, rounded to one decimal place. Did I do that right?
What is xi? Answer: 29.7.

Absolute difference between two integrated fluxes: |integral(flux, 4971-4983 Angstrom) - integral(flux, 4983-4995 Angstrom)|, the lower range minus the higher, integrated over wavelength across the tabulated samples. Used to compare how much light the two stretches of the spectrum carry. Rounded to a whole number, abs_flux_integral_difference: 9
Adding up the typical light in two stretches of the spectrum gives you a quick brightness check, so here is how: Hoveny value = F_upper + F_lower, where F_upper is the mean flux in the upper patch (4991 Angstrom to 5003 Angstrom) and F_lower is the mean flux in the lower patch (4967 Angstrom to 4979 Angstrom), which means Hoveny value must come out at 59.8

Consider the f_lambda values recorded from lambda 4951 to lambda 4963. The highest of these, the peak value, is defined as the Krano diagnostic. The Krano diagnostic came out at 31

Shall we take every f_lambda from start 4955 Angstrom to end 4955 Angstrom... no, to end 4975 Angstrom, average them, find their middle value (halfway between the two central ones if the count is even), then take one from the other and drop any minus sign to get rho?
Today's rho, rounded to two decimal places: 0.28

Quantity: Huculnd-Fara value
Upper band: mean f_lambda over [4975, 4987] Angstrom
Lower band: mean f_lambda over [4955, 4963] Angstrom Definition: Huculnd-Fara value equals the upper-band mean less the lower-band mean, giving -1.36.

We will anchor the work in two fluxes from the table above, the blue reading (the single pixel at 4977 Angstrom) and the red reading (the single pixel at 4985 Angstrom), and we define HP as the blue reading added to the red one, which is 59.2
